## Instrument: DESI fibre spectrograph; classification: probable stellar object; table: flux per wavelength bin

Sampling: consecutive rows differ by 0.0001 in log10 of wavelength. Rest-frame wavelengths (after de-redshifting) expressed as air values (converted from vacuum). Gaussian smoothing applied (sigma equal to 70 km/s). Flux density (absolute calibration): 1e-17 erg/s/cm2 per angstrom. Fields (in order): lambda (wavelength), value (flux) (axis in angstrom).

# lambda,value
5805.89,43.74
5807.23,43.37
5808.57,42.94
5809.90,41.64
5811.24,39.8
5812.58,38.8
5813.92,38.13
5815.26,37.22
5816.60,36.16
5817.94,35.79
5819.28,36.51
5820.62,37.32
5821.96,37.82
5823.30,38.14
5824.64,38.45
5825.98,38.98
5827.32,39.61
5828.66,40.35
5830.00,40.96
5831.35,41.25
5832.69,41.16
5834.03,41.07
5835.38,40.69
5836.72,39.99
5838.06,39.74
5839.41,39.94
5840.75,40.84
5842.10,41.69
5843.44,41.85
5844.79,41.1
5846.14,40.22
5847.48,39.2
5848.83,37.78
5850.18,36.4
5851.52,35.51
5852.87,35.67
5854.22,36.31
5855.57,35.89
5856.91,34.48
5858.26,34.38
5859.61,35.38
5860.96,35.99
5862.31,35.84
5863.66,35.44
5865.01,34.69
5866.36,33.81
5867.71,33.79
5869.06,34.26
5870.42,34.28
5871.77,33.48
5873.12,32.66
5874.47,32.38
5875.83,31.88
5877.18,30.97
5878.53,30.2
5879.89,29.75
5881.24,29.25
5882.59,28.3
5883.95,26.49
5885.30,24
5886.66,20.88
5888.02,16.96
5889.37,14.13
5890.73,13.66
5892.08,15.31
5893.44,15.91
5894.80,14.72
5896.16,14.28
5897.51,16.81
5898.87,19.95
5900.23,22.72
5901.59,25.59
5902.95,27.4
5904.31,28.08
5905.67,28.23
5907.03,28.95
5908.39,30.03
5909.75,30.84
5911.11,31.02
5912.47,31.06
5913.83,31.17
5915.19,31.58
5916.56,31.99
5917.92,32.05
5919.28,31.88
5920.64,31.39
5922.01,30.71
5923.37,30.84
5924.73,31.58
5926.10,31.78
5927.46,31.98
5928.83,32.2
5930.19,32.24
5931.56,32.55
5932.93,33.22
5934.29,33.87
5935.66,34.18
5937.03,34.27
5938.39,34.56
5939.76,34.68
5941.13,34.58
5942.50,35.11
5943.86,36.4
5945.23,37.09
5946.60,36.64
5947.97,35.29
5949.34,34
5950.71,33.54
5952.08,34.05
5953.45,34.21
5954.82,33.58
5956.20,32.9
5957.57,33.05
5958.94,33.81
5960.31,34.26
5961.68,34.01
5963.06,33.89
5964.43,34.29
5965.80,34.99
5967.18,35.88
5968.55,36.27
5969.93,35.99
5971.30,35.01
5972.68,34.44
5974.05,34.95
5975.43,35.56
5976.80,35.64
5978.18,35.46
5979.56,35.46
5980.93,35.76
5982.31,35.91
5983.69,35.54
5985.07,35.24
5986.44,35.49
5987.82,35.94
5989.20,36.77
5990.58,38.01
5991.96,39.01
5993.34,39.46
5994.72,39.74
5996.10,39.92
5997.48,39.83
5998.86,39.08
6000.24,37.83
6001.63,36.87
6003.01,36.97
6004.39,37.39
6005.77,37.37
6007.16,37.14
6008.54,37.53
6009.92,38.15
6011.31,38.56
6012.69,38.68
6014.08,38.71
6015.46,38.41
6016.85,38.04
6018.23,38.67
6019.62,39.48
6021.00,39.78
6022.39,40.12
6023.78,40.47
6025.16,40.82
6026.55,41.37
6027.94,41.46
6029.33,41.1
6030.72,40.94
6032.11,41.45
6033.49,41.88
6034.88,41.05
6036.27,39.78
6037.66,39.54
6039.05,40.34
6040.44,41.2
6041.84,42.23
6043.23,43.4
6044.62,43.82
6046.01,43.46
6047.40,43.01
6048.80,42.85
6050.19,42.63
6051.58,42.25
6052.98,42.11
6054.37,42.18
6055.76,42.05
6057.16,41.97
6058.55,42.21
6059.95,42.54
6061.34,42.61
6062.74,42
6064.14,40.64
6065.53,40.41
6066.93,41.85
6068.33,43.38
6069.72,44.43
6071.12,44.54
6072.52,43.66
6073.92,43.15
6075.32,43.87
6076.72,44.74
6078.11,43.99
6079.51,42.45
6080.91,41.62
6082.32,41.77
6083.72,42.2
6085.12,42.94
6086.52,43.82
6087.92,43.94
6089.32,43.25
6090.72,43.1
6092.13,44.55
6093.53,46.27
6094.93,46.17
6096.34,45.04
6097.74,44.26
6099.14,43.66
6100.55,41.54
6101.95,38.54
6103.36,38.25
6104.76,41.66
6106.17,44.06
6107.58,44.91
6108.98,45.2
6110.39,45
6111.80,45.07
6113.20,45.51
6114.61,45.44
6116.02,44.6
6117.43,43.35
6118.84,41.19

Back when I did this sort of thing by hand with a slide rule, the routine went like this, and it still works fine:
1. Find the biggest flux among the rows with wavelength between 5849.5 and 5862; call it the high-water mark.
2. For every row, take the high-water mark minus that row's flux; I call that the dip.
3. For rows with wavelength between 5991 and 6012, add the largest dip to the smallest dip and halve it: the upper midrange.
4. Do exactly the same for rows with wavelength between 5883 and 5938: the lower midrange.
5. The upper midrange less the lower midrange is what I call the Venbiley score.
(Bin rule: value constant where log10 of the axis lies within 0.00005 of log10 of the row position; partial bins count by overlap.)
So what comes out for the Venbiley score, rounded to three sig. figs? -14.4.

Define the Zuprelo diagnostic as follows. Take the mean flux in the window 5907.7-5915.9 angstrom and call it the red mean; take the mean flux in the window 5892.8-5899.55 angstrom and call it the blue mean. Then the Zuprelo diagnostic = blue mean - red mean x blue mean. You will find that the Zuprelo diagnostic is -489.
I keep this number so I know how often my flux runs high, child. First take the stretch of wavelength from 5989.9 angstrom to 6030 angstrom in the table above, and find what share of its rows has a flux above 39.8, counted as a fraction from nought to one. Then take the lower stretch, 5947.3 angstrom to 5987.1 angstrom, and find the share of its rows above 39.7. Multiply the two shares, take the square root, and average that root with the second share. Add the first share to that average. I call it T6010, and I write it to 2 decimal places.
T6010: 0.28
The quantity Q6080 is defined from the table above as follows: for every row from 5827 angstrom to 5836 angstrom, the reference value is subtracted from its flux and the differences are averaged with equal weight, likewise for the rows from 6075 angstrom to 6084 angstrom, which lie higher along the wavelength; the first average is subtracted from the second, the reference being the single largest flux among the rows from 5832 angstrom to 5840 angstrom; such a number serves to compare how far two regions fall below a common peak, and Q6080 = 2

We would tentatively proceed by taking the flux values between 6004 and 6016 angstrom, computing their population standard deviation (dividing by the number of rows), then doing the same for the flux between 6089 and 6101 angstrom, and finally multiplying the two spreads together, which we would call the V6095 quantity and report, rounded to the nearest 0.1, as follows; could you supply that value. 0.9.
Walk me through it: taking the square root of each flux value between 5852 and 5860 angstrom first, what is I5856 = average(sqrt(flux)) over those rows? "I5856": 5.9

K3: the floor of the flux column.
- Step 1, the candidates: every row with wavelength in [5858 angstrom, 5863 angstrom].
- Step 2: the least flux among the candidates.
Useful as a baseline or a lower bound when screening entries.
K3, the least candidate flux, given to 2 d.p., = 34.38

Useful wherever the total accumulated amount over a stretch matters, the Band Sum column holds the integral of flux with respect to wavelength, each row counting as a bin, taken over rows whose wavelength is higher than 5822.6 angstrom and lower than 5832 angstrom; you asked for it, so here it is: 373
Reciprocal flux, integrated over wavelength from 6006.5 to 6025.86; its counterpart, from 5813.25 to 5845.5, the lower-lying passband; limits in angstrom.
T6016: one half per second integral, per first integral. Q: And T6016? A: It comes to 1.2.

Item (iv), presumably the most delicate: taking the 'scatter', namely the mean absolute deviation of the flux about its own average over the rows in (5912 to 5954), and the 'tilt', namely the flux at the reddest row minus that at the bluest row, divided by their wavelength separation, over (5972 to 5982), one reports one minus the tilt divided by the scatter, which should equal 0.896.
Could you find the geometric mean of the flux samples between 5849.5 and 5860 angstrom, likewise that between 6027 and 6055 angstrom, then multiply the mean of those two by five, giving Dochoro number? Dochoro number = 193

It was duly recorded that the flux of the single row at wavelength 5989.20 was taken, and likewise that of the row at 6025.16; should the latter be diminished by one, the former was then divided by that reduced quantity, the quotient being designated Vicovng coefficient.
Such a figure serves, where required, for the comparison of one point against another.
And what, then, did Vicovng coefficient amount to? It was 0.92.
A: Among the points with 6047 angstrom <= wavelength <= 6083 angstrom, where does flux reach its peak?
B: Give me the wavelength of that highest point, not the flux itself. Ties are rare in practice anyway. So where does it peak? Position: 6076.72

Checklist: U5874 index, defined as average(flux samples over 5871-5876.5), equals 32.6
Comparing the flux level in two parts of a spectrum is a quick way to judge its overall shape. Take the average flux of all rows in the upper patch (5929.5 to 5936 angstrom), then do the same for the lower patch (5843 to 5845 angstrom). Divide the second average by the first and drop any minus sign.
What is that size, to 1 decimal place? 1.2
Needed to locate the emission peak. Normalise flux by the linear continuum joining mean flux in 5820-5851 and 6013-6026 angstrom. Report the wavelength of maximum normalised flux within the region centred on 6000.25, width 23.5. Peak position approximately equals 5996.10 angstrom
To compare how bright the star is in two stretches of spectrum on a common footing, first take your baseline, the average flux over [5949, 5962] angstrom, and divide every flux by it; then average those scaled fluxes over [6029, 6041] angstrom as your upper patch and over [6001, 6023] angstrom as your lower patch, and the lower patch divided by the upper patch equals 0.94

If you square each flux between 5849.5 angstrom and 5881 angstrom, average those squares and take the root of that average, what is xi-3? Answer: 34.1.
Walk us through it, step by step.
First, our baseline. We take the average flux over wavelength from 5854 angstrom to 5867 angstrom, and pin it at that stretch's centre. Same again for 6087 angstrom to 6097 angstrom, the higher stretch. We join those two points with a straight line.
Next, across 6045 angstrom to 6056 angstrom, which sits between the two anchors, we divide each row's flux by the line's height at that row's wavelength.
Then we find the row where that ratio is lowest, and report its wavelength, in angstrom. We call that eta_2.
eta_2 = 6055.76 angstrom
